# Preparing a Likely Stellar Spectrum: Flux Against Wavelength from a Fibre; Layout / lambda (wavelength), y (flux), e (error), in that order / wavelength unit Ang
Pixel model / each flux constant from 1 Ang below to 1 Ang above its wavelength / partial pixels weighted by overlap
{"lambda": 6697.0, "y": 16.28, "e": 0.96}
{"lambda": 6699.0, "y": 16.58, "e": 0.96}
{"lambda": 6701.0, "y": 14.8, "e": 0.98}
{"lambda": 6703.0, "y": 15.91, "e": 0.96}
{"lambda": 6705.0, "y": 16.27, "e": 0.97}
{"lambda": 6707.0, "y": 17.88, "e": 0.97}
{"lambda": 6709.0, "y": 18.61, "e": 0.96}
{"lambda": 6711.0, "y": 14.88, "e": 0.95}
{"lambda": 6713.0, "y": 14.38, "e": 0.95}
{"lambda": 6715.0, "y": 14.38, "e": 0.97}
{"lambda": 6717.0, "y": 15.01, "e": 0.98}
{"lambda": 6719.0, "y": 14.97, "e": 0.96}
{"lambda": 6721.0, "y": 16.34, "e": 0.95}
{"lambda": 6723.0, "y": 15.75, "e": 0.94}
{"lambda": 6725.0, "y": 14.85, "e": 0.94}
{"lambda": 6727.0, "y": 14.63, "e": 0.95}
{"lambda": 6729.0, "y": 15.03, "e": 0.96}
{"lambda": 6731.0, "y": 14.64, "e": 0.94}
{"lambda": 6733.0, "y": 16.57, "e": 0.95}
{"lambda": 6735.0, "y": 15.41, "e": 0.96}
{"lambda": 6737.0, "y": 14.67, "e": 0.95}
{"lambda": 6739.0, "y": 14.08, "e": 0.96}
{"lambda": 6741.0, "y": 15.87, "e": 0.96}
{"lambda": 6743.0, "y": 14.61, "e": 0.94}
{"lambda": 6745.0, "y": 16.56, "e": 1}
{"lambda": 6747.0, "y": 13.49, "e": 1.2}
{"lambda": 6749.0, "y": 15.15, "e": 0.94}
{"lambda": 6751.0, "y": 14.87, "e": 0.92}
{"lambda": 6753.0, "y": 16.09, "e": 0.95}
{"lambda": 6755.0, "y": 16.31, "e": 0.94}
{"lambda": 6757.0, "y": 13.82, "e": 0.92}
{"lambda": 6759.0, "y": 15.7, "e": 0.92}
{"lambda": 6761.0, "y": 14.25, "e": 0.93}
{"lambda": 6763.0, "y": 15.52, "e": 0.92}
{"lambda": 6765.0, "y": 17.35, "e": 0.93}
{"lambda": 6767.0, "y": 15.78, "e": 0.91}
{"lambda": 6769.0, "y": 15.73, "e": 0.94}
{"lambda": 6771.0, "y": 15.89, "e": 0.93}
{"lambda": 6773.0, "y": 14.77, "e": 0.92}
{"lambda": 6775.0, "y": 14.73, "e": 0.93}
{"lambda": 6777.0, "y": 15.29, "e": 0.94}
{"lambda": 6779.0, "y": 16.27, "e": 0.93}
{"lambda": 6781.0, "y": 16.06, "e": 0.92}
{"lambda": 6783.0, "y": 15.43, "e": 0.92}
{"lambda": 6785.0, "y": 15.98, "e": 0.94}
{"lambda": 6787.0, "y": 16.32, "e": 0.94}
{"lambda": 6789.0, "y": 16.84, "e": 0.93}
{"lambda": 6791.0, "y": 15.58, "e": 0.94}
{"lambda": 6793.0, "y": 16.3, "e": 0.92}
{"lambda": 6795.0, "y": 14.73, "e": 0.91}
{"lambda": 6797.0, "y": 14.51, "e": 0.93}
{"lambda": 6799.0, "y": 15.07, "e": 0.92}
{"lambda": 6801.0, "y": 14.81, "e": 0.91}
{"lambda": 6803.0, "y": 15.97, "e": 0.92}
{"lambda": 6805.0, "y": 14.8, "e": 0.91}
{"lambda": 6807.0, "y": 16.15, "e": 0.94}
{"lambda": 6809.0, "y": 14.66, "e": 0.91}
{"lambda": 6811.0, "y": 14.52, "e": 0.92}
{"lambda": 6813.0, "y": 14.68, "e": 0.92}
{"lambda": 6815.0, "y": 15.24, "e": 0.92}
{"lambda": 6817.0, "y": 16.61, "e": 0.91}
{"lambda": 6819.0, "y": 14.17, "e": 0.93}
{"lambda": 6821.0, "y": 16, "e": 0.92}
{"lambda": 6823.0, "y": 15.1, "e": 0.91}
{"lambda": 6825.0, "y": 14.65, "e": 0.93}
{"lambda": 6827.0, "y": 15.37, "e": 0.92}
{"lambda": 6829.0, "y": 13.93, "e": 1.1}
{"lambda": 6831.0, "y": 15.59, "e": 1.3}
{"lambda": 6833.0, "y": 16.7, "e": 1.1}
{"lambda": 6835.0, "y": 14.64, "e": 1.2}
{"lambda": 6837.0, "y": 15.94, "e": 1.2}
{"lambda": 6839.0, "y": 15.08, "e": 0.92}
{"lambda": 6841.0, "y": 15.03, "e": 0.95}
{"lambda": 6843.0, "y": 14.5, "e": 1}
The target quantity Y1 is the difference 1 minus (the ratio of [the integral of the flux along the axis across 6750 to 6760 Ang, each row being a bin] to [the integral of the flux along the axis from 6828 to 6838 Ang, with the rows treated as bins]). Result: 0.00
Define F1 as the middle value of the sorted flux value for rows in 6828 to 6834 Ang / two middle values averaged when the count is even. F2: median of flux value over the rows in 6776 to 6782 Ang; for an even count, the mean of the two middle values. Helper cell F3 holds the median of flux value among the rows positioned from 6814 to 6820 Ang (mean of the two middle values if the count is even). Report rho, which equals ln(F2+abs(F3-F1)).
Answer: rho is 2.80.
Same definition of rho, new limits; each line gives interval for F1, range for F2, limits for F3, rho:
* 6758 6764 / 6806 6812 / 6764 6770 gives 2.70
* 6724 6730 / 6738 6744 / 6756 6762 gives 2.72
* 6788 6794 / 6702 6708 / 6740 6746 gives 2.82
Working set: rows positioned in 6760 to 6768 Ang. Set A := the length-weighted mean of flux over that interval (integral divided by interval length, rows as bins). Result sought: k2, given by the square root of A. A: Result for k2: 3.97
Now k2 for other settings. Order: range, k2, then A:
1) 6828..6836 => 3.90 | 15.2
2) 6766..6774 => 3.94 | 15.5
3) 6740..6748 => 3.89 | 15.1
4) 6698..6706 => 3.99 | 15.9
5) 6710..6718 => 3.83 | 14.7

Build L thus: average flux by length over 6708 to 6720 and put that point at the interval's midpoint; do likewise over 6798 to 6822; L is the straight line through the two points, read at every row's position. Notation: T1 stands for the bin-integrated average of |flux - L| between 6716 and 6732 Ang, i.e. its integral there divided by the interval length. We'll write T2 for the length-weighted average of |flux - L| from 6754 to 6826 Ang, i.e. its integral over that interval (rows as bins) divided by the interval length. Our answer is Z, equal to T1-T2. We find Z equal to -0.2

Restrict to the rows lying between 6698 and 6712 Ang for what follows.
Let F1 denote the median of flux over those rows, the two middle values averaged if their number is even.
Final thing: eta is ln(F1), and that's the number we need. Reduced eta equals 2.79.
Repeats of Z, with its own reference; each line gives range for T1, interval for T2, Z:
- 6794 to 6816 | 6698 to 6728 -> -0.5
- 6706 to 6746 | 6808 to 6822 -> 0.2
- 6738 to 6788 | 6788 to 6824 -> 0.1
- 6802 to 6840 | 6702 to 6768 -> -0.2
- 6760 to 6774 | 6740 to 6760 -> -0.1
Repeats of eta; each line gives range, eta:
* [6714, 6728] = 2.71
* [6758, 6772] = 2.76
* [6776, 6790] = 2.78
